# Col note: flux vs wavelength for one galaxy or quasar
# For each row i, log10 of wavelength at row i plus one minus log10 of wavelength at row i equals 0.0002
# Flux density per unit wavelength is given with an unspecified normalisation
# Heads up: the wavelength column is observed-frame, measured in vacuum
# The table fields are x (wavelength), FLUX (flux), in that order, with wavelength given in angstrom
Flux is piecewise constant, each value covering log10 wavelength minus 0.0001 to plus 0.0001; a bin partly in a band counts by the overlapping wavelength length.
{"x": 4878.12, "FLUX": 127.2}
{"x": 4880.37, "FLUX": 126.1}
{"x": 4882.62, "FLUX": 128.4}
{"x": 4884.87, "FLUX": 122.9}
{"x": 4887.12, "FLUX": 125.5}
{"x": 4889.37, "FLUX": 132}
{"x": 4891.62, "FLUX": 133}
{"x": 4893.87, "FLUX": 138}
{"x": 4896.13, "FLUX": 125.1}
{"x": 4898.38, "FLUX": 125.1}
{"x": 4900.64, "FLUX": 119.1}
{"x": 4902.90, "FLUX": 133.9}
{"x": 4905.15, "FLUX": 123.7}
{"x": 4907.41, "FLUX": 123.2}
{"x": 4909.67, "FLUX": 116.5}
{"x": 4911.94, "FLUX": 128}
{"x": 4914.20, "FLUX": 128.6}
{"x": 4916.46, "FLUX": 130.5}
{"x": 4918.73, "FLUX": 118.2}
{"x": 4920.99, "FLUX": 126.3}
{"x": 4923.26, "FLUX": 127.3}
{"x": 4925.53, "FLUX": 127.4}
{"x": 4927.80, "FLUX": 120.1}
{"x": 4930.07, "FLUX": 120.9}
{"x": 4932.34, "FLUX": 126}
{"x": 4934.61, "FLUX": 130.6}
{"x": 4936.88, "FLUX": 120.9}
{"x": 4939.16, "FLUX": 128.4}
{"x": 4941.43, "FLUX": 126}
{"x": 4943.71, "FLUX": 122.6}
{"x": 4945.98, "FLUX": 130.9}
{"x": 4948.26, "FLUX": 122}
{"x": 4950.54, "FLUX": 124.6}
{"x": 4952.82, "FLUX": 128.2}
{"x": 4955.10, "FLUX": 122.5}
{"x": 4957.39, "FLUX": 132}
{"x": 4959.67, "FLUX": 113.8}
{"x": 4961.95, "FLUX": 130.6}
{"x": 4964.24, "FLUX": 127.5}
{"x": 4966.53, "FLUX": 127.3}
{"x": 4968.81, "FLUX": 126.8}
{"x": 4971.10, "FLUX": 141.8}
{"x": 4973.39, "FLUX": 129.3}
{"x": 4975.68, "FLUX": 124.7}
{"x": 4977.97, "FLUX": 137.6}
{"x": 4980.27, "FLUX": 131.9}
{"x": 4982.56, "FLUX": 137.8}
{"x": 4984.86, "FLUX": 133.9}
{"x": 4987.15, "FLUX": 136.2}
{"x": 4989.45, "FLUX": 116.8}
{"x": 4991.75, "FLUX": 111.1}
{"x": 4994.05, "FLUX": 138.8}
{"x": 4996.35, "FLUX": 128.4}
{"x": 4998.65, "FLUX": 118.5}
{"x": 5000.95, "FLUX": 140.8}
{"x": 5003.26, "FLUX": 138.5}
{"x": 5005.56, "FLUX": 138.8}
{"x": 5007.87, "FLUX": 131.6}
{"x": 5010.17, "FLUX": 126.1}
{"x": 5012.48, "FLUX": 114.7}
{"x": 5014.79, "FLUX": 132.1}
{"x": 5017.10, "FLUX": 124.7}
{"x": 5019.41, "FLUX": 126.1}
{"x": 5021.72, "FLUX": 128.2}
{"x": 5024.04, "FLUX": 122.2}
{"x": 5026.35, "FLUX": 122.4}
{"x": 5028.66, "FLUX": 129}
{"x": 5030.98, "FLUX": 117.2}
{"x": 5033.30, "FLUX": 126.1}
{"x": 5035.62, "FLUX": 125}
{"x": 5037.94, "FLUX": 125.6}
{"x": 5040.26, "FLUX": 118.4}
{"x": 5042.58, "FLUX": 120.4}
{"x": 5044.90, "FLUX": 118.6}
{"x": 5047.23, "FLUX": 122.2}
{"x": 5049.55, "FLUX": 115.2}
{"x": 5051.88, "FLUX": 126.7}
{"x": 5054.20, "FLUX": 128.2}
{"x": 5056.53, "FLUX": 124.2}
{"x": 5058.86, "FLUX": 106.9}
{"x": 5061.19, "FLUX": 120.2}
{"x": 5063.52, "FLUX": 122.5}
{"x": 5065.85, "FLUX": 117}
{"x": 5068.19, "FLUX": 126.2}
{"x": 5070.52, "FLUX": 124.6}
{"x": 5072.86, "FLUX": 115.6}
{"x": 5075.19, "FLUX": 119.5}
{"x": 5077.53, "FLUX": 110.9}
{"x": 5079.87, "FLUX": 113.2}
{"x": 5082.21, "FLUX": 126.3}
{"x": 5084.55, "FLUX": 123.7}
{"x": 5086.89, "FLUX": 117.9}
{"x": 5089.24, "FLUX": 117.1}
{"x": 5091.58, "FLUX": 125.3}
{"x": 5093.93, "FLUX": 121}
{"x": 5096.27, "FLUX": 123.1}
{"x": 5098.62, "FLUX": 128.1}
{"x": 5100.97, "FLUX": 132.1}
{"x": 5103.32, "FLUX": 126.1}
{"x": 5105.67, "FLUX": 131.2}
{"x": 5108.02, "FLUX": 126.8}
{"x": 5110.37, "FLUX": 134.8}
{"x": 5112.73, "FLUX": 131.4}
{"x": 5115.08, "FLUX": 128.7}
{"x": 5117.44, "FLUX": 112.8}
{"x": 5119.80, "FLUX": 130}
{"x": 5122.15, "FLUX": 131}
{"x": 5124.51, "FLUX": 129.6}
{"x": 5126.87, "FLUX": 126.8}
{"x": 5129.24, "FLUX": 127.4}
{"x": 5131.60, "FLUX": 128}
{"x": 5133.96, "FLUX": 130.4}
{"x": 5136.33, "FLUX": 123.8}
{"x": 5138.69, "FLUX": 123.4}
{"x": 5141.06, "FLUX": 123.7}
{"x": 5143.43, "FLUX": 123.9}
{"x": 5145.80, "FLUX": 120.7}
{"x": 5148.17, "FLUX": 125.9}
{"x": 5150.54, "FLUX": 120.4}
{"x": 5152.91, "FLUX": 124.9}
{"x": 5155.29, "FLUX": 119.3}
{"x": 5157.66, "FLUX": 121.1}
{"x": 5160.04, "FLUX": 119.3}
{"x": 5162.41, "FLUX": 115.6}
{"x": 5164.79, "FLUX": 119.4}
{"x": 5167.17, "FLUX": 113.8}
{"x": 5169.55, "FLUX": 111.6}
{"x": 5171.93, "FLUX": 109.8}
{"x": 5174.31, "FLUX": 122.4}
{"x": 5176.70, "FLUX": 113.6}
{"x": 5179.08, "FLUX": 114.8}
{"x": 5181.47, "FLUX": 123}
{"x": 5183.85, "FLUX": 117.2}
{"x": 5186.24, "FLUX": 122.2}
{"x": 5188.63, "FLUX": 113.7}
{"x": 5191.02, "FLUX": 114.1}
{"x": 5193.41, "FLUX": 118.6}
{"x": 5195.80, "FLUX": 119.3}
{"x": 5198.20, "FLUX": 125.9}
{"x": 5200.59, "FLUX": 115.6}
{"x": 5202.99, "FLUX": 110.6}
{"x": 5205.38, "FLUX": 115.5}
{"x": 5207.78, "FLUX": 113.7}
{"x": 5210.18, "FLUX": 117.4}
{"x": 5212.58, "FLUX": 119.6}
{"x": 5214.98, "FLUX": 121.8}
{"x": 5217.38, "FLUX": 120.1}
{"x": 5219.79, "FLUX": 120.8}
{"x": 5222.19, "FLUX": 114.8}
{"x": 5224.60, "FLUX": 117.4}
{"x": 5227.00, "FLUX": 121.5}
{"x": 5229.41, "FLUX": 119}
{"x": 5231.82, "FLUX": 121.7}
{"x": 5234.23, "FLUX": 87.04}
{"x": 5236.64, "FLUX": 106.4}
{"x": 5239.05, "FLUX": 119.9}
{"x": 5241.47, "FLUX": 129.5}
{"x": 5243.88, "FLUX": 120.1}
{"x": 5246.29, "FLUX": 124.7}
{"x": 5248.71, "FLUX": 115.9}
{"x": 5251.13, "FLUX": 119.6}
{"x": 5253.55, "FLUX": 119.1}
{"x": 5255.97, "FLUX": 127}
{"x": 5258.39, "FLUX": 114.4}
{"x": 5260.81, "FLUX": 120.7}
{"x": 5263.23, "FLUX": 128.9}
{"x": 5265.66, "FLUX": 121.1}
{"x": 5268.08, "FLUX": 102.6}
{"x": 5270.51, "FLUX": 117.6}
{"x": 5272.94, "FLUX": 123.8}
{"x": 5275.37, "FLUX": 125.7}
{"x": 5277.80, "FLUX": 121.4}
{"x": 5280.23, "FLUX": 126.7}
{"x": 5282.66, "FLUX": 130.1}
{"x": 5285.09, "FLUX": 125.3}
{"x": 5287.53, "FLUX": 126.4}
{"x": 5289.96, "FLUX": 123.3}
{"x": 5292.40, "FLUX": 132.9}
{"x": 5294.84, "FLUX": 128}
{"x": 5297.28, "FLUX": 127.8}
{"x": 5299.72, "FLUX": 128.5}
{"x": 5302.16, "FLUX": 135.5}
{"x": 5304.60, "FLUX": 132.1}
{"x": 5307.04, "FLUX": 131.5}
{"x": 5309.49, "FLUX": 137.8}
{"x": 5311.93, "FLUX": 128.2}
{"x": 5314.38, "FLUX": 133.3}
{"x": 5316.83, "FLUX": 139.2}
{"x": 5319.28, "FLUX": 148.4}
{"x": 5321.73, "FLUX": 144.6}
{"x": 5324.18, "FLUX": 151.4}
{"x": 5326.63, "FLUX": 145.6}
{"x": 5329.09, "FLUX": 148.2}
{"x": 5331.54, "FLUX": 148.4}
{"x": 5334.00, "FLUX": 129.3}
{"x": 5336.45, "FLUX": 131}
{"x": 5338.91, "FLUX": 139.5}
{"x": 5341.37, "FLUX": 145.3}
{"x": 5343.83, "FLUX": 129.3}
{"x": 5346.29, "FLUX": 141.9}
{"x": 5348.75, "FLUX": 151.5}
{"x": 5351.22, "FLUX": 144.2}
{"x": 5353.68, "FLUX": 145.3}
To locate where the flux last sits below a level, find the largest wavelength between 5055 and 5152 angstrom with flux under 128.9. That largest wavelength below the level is 5150.54 angstrom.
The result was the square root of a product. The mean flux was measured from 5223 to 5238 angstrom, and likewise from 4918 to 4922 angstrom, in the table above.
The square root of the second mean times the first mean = 117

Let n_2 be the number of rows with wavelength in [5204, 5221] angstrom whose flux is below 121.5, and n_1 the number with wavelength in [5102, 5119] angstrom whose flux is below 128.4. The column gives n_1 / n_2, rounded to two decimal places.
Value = 0.50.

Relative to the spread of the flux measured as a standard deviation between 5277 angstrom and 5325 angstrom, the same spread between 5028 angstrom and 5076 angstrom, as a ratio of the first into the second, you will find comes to 0.66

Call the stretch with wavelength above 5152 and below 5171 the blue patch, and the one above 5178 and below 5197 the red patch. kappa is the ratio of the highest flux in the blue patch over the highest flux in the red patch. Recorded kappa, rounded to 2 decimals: 1.02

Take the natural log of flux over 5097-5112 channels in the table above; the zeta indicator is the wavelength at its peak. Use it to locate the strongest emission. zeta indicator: 5110.37 angstrom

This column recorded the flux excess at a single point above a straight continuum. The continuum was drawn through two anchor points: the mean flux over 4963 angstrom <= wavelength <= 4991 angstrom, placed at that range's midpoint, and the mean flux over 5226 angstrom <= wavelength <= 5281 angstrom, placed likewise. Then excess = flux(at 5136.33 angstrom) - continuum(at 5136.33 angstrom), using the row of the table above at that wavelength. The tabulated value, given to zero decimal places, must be 0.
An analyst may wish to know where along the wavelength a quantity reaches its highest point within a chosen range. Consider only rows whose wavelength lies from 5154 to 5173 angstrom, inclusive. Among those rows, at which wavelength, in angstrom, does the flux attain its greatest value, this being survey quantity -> 5157.66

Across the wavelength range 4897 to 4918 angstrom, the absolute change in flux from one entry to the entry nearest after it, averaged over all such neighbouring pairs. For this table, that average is 6.5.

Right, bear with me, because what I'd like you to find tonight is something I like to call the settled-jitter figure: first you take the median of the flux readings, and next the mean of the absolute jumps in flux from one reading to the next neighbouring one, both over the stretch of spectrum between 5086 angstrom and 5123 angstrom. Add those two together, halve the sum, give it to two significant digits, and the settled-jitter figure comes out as 67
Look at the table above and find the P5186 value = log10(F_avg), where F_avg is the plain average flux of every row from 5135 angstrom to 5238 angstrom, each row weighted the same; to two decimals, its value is 2.07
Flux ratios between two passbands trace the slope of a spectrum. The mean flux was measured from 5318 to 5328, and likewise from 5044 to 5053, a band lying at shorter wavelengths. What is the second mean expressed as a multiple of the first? 0.82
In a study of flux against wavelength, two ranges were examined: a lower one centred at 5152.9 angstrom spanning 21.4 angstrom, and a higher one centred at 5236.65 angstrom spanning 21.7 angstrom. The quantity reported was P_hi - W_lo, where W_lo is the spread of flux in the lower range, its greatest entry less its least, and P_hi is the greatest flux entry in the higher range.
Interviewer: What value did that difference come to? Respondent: 119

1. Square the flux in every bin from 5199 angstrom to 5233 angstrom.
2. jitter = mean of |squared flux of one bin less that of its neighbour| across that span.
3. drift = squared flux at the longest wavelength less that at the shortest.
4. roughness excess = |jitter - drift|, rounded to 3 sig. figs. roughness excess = 725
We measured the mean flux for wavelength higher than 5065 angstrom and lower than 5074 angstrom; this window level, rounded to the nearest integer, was 121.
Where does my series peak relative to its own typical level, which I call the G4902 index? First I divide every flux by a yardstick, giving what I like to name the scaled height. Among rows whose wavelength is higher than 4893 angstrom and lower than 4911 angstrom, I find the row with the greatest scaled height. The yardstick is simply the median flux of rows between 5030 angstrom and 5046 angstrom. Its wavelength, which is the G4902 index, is 4893.87 angstrom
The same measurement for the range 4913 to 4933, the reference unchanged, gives 4916.46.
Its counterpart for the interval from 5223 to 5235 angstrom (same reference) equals 5231.82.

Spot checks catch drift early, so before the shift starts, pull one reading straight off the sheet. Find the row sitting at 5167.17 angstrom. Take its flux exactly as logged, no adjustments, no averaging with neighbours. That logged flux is 113.8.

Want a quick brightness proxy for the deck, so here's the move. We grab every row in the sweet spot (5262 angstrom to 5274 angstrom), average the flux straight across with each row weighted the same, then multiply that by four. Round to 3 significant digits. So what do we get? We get 475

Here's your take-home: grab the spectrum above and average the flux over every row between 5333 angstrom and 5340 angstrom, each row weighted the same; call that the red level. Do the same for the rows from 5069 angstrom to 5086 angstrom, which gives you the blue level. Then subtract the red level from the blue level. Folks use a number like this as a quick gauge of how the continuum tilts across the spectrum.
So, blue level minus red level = -14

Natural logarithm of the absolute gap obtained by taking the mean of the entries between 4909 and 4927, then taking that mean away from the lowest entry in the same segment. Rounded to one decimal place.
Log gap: 2.2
